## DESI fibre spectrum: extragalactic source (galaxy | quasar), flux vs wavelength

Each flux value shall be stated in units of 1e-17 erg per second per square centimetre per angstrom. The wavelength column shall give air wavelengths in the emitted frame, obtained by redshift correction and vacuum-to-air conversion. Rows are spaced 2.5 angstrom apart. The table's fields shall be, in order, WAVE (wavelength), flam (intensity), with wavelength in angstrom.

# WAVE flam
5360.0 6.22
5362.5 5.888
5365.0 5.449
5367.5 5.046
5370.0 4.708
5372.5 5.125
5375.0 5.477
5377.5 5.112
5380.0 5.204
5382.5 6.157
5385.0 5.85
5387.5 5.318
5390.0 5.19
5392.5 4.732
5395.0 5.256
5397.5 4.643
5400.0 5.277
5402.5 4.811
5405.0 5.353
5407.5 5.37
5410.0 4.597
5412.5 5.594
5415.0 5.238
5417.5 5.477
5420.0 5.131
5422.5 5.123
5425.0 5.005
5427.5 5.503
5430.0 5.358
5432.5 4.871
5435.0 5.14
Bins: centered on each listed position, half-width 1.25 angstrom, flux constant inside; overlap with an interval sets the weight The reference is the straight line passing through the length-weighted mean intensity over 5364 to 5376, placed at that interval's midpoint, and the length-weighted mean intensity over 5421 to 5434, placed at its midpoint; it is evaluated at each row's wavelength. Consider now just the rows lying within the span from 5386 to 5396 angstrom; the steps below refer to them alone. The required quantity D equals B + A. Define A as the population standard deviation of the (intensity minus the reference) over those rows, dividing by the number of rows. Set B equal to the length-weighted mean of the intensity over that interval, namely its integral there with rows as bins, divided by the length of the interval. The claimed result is 5.37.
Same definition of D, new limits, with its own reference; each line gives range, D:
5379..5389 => 6.02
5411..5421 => 5.53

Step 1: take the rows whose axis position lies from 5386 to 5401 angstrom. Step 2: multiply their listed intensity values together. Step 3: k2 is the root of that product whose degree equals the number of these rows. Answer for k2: 5.06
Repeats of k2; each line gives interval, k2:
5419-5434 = 5.16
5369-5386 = 5.36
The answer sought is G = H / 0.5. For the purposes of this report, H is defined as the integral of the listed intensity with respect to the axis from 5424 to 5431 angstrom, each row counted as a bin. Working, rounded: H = 37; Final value 74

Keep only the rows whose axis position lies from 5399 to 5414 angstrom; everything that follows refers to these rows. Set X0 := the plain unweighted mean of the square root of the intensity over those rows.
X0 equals 2.272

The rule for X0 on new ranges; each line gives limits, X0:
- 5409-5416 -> 2.266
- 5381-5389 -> 2.402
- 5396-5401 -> 2.226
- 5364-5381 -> 2.271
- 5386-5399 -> 2.241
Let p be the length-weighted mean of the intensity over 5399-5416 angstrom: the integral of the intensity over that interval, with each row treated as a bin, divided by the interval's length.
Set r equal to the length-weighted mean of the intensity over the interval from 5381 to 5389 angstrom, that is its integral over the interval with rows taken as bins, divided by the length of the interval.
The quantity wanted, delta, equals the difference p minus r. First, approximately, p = 5.17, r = 5.74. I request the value -0.56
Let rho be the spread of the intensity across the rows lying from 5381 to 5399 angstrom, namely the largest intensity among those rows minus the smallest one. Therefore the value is 1.5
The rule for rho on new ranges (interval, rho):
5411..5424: 0.5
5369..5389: 1.4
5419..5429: 0.5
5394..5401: 0.6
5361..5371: 1.2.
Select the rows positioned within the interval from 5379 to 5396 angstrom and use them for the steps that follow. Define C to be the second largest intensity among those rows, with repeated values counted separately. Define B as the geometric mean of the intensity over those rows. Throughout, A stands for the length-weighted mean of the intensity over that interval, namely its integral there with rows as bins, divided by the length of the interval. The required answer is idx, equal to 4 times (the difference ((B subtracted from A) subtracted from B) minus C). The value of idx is -2.01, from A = 5.39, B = 5.37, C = 5.85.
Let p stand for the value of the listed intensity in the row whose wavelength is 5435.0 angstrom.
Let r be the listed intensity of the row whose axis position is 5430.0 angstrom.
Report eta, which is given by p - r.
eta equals -0.2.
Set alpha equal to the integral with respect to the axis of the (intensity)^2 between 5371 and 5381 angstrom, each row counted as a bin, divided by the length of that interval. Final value 27.2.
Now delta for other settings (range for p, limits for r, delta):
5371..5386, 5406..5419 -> 0.21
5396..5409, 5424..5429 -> -0.19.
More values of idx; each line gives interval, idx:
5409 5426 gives -1.36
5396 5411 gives -1.51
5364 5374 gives -0.23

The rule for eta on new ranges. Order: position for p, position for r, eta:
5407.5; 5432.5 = 0.5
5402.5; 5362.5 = -1.1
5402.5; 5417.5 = -0.7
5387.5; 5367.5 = 0.3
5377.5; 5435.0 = 0.0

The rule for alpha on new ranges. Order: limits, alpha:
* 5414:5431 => 27.7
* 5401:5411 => 25.6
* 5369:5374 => 24.6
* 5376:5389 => 30.6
